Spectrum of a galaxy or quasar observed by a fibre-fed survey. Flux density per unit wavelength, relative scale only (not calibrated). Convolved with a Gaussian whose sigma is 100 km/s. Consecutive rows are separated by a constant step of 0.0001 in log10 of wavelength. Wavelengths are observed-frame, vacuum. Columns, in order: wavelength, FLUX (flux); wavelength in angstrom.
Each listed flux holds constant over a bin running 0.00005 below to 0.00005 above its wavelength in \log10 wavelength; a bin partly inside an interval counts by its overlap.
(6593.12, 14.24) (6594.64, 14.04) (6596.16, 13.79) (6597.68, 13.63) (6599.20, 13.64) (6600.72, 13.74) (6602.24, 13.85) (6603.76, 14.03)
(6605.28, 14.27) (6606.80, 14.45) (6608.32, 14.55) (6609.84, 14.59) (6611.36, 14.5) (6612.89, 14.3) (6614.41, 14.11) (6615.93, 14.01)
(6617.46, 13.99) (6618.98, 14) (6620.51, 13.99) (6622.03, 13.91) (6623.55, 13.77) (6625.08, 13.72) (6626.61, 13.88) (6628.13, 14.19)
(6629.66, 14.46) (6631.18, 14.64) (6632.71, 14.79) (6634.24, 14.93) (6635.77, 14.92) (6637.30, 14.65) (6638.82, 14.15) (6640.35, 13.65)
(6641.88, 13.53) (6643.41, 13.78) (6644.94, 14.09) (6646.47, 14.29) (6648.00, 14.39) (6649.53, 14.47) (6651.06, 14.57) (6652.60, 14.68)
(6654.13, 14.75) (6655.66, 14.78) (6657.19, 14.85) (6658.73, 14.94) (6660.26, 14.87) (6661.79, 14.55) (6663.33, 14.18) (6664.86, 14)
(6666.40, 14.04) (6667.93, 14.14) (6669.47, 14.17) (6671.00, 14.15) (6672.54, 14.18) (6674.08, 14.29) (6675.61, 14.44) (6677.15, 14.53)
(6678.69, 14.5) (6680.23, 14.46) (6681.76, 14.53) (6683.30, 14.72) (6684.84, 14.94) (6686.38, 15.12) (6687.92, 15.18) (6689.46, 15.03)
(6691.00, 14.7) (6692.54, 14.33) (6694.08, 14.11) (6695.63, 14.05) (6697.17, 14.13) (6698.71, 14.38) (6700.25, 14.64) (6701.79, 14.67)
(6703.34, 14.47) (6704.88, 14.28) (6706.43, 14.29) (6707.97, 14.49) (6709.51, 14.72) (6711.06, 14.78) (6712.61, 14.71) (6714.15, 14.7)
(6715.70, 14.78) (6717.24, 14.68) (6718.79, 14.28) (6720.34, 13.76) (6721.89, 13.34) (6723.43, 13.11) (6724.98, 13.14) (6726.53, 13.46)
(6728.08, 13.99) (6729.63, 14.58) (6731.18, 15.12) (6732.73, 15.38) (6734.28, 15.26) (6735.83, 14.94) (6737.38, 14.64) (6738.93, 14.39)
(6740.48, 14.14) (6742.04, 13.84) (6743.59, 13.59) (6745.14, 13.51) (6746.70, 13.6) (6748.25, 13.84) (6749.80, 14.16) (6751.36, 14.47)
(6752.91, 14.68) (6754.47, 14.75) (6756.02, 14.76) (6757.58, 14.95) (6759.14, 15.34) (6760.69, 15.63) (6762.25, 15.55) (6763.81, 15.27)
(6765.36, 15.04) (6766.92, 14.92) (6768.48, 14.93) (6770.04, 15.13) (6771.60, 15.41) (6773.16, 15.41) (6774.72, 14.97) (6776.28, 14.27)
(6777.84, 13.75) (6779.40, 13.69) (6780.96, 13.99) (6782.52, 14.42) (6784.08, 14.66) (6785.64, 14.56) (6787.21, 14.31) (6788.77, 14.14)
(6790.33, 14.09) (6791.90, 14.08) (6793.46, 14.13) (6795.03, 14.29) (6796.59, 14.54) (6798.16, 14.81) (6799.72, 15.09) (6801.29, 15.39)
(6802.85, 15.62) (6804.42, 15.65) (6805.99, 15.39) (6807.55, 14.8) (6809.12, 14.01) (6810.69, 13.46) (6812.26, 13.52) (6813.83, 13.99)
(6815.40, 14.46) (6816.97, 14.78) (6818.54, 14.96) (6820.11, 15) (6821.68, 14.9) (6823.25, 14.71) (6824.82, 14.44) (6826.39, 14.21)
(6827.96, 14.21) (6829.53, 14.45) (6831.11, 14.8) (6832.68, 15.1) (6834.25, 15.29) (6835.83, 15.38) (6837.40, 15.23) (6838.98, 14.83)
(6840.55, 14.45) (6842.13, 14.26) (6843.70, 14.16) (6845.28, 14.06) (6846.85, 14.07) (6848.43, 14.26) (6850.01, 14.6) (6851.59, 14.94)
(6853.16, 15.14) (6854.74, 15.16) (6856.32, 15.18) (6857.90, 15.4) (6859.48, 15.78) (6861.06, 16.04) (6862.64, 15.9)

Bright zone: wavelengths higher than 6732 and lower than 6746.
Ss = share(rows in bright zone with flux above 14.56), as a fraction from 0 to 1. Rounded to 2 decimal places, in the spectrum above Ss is 0.44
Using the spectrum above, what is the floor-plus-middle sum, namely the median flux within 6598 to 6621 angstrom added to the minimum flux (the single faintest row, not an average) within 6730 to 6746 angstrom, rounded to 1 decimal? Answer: 27.5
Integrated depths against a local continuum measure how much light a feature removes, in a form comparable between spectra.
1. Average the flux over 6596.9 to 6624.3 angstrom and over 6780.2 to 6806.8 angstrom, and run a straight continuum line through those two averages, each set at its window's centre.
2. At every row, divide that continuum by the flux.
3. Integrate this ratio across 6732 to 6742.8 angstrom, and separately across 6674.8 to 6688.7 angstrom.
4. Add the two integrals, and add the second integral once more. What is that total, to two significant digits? 38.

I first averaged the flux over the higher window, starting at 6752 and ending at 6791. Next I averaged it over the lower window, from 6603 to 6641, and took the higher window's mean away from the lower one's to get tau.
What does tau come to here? -0.49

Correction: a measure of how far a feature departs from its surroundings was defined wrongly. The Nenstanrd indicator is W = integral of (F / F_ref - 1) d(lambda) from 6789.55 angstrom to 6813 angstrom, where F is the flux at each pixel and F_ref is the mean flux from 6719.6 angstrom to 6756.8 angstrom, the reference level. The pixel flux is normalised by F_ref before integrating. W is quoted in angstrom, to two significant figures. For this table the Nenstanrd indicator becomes 0.67 angstrom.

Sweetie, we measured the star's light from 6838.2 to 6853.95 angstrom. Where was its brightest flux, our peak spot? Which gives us 6853.16 angstrom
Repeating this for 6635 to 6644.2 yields 6635.77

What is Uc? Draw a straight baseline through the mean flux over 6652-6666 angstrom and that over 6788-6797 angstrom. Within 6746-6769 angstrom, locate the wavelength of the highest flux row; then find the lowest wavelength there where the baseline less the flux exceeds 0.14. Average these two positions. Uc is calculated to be 6753.7 angstrom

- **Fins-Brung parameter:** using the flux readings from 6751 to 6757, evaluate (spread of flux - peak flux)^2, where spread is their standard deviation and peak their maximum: 214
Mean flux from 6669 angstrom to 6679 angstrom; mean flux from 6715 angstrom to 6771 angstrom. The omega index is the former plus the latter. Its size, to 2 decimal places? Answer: 28.79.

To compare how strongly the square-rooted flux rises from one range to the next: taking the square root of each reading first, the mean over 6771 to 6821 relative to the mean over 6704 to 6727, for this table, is 1.01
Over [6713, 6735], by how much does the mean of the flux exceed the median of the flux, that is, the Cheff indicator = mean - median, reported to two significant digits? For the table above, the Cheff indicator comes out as -0.17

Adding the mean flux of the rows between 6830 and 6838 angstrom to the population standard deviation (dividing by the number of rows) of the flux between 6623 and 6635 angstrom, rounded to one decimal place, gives 15.6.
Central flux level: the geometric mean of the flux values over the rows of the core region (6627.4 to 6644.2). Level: 14.33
